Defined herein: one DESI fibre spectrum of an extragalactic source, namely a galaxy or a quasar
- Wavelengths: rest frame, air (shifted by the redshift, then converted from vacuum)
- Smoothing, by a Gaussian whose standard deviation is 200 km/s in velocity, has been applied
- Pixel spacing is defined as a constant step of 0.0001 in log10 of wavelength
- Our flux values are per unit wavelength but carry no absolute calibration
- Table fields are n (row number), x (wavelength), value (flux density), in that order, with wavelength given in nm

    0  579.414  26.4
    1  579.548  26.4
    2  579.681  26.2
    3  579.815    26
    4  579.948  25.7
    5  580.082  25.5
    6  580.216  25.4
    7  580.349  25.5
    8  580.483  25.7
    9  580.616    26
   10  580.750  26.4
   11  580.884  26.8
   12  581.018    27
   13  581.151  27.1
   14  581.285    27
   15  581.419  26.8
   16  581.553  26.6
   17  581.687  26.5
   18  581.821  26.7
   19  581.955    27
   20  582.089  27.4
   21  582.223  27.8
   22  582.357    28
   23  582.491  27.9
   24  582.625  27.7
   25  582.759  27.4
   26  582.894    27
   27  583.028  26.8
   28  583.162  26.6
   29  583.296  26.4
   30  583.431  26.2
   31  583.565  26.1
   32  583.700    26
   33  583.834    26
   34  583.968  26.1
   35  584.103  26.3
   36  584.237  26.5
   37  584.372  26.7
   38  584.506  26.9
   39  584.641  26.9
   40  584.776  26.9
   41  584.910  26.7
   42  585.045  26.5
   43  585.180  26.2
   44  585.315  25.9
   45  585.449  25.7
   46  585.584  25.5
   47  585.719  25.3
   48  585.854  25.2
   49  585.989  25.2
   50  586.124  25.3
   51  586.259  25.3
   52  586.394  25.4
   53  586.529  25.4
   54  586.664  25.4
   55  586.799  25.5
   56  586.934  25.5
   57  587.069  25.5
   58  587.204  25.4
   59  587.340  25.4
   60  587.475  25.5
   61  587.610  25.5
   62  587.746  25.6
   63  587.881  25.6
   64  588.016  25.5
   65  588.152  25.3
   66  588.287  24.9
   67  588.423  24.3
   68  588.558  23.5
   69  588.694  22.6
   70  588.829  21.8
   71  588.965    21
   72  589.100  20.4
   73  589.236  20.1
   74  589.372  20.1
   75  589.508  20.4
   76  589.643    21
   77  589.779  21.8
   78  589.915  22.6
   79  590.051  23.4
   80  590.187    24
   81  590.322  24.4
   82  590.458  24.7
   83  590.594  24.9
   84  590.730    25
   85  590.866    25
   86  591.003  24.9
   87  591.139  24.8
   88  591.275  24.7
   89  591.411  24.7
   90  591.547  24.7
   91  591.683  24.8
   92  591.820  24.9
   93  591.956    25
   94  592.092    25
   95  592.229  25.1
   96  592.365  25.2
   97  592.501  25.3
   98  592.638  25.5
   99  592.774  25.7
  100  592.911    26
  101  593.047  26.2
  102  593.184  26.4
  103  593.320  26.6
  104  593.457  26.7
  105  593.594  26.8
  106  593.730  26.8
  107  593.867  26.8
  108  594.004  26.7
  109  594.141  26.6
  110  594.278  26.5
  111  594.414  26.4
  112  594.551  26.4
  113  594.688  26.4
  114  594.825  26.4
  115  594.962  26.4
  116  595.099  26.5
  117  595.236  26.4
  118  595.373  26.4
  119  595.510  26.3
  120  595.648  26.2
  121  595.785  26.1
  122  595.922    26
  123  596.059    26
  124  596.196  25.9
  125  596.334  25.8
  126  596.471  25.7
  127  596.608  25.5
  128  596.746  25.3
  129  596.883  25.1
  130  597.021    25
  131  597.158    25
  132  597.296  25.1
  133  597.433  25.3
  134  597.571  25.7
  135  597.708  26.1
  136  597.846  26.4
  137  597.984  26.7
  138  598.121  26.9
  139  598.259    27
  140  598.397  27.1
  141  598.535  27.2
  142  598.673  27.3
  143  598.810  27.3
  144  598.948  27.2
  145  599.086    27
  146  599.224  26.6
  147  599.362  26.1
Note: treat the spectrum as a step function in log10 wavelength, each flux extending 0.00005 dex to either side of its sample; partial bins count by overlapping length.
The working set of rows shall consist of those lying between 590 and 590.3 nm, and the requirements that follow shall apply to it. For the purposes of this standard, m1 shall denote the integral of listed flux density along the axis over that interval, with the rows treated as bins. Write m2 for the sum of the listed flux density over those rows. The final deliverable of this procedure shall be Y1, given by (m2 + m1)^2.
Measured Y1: 2977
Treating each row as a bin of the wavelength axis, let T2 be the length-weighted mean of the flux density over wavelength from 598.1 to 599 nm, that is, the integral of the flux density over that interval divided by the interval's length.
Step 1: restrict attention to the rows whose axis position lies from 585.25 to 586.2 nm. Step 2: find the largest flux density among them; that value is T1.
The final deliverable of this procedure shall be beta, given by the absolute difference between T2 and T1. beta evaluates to 1.25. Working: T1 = 25.9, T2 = 27.2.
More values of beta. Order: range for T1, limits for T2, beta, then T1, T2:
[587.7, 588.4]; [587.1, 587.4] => 0.24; 25.6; 25.4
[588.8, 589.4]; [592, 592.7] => 3.41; 21.8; 25.2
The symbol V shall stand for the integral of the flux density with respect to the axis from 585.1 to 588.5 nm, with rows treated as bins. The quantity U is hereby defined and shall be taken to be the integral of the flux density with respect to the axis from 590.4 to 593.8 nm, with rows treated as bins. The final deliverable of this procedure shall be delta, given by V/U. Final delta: 1.00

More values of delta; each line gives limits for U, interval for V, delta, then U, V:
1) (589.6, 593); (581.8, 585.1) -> 1.06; 84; 88.5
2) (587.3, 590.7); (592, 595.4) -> 1.12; 79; 89.1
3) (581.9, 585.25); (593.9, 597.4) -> 1.01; 90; 91.0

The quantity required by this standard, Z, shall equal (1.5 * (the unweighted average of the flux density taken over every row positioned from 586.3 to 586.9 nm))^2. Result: 1454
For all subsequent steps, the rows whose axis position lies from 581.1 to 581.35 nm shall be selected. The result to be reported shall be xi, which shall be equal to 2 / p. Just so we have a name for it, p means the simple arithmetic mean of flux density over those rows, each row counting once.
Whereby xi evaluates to 0.0739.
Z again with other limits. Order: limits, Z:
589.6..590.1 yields 1109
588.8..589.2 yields 999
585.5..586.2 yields 1440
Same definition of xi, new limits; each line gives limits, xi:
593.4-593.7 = 0.0748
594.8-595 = 0.0758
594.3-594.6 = 0.0758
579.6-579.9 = 0.0766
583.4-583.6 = 0.0765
